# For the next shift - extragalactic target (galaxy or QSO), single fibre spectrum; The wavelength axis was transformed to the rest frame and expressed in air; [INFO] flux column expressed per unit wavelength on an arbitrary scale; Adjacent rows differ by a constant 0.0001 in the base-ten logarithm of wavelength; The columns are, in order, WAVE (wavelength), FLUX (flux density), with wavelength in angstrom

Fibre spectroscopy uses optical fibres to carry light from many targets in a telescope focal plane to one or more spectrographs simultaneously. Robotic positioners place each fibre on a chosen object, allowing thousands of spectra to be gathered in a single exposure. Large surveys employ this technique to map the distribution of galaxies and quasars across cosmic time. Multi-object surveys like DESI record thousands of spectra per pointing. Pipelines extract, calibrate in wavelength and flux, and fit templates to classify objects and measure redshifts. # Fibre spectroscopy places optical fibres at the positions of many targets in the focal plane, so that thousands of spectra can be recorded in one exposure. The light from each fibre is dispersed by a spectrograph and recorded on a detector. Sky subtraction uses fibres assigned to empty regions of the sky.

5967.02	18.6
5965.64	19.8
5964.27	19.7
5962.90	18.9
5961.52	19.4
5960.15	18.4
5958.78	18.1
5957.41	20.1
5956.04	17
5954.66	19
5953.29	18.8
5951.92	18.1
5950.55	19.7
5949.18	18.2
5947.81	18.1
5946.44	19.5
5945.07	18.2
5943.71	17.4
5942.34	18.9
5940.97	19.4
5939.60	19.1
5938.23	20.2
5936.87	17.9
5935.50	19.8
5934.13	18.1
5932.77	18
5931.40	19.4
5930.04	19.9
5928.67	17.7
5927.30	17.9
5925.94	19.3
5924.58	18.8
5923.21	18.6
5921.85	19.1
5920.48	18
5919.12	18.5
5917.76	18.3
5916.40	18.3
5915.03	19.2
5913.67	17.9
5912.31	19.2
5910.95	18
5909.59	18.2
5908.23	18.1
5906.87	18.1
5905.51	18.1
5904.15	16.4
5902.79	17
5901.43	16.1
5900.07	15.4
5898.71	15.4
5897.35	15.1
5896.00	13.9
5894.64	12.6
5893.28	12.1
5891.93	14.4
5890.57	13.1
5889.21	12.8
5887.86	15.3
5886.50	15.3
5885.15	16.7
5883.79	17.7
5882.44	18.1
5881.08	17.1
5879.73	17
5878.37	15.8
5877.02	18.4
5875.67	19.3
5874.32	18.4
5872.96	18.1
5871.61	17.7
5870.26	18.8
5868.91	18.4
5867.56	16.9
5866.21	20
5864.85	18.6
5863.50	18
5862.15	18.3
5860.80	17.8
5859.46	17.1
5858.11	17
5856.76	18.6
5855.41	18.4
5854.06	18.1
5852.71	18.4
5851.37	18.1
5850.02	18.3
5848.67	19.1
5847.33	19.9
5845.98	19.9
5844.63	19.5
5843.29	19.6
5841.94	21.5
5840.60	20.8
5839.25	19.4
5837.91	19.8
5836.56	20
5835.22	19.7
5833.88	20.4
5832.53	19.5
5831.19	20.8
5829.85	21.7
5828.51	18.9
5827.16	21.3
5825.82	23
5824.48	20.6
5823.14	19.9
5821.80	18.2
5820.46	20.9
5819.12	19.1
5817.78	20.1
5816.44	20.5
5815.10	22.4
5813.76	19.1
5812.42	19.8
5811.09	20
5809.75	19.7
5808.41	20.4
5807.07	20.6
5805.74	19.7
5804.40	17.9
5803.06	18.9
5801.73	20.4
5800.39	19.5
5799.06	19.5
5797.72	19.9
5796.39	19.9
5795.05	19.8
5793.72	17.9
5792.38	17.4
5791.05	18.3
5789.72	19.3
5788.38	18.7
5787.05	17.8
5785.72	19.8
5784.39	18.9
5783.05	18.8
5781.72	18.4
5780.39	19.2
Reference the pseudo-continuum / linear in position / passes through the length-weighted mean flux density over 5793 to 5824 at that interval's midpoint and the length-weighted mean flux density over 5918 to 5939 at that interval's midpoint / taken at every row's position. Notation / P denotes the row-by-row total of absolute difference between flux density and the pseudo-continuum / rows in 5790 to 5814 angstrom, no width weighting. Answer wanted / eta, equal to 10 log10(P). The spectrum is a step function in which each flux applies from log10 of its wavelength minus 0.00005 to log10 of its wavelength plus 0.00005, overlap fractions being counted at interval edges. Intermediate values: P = 13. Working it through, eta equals 11.1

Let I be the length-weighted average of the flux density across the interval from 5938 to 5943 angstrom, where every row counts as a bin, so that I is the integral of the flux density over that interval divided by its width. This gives 19.3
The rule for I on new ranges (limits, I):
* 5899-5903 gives 16.0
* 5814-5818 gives 20.9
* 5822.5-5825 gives 20.2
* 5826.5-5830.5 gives 20.6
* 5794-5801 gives 19.6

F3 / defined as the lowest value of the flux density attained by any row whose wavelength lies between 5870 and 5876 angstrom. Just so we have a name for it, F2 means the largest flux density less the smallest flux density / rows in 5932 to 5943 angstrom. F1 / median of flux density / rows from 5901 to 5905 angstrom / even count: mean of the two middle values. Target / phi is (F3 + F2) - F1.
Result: 4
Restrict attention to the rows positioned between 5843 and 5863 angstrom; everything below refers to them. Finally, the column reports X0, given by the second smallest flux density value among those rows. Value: 17.1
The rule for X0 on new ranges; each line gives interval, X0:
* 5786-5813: 17.8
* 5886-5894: 12.8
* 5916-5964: 17.4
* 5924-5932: 17.9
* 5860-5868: 17.8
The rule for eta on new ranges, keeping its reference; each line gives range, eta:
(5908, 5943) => 12.4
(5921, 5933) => 7.4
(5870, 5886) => 12.3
